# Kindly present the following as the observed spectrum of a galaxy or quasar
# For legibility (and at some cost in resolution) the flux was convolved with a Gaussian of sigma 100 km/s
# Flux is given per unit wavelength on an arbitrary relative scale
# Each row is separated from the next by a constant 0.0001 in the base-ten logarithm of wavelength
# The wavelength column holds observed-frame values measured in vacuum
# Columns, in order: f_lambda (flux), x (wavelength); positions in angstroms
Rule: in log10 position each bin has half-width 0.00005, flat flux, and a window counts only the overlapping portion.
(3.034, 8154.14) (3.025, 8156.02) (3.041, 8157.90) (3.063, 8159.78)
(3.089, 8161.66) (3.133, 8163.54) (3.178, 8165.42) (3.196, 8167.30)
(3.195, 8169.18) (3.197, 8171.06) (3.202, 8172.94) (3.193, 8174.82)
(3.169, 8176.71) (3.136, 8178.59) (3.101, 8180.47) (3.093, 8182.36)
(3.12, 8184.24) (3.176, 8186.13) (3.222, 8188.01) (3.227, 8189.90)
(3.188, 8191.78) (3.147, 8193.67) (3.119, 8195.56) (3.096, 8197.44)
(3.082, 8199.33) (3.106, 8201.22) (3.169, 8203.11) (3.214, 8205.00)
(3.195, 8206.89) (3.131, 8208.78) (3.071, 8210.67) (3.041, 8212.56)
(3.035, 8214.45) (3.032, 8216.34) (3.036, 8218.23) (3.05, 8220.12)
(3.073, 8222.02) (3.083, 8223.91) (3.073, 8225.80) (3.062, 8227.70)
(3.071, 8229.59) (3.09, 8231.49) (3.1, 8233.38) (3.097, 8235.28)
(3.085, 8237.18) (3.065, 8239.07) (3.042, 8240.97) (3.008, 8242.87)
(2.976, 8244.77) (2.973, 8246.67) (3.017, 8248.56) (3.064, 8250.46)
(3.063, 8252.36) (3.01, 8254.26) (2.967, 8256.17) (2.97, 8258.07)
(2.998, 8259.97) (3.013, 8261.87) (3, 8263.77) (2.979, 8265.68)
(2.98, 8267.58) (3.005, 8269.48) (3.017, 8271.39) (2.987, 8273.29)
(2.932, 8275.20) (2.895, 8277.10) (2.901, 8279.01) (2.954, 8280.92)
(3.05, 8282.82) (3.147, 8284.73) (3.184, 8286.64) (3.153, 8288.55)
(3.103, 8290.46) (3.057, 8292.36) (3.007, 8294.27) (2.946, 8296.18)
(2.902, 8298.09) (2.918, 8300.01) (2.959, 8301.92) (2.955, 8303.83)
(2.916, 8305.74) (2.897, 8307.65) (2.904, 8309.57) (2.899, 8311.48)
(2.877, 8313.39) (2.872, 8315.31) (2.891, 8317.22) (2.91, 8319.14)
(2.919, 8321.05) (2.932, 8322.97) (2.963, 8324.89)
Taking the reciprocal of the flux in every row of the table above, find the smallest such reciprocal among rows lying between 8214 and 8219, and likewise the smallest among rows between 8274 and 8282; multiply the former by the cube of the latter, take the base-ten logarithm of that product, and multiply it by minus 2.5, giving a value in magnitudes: 4.73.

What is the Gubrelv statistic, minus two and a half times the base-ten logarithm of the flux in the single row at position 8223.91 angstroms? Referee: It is -1.22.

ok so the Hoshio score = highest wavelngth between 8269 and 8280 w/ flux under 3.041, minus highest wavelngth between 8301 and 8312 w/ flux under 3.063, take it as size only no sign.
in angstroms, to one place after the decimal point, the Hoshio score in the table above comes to 32.5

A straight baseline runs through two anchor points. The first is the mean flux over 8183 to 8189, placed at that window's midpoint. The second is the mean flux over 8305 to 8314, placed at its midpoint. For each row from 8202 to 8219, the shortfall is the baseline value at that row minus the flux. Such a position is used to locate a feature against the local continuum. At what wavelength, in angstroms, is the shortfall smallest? 8205.00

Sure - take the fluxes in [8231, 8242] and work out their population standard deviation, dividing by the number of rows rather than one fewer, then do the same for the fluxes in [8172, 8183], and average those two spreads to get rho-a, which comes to 0.031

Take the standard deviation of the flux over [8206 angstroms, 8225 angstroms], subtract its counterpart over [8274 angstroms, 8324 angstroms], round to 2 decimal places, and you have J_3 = -0.04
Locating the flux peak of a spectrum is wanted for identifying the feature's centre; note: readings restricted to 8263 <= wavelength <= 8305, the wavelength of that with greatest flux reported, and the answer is 8286.64 angstroms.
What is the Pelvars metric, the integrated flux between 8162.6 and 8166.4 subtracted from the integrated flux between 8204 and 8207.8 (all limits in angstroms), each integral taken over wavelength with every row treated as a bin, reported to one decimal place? 0.2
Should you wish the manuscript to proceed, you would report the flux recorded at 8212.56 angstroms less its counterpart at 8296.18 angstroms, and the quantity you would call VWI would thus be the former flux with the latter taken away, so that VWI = 0.095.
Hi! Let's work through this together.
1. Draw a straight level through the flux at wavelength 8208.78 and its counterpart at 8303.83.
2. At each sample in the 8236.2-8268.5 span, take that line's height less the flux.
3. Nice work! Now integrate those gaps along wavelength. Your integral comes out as 1.2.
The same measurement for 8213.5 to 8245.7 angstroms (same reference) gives 1.1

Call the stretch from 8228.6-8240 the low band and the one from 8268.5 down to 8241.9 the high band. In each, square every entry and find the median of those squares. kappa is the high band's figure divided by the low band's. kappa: 0.94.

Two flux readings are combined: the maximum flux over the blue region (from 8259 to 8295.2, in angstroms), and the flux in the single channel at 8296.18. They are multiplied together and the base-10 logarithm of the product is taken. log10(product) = 0.972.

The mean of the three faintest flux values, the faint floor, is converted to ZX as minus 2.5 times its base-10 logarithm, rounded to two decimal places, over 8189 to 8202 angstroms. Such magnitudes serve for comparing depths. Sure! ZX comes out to -1.23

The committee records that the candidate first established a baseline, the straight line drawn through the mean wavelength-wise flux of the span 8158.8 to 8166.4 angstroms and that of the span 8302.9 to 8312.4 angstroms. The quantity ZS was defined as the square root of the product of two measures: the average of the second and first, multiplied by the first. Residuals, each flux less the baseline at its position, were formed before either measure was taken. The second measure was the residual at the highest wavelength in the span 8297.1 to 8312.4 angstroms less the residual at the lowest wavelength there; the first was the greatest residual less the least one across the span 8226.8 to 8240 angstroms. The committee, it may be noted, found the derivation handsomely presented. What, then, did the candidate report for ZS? 0.04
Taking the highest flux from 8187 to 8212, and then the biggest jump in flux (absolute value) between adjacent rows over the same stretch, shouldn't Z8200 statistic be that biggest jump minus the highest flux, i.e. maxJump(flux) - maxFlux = -3.16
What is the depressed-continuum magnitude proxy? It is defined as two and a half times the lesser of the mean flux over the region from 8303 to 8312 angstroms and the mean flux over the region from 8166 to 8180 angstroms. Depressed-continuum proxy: 7.3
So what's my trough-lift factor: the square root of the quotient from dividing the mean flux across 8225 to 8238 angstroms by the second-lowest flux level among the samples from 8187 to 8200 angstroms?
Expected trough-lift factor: 0.998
